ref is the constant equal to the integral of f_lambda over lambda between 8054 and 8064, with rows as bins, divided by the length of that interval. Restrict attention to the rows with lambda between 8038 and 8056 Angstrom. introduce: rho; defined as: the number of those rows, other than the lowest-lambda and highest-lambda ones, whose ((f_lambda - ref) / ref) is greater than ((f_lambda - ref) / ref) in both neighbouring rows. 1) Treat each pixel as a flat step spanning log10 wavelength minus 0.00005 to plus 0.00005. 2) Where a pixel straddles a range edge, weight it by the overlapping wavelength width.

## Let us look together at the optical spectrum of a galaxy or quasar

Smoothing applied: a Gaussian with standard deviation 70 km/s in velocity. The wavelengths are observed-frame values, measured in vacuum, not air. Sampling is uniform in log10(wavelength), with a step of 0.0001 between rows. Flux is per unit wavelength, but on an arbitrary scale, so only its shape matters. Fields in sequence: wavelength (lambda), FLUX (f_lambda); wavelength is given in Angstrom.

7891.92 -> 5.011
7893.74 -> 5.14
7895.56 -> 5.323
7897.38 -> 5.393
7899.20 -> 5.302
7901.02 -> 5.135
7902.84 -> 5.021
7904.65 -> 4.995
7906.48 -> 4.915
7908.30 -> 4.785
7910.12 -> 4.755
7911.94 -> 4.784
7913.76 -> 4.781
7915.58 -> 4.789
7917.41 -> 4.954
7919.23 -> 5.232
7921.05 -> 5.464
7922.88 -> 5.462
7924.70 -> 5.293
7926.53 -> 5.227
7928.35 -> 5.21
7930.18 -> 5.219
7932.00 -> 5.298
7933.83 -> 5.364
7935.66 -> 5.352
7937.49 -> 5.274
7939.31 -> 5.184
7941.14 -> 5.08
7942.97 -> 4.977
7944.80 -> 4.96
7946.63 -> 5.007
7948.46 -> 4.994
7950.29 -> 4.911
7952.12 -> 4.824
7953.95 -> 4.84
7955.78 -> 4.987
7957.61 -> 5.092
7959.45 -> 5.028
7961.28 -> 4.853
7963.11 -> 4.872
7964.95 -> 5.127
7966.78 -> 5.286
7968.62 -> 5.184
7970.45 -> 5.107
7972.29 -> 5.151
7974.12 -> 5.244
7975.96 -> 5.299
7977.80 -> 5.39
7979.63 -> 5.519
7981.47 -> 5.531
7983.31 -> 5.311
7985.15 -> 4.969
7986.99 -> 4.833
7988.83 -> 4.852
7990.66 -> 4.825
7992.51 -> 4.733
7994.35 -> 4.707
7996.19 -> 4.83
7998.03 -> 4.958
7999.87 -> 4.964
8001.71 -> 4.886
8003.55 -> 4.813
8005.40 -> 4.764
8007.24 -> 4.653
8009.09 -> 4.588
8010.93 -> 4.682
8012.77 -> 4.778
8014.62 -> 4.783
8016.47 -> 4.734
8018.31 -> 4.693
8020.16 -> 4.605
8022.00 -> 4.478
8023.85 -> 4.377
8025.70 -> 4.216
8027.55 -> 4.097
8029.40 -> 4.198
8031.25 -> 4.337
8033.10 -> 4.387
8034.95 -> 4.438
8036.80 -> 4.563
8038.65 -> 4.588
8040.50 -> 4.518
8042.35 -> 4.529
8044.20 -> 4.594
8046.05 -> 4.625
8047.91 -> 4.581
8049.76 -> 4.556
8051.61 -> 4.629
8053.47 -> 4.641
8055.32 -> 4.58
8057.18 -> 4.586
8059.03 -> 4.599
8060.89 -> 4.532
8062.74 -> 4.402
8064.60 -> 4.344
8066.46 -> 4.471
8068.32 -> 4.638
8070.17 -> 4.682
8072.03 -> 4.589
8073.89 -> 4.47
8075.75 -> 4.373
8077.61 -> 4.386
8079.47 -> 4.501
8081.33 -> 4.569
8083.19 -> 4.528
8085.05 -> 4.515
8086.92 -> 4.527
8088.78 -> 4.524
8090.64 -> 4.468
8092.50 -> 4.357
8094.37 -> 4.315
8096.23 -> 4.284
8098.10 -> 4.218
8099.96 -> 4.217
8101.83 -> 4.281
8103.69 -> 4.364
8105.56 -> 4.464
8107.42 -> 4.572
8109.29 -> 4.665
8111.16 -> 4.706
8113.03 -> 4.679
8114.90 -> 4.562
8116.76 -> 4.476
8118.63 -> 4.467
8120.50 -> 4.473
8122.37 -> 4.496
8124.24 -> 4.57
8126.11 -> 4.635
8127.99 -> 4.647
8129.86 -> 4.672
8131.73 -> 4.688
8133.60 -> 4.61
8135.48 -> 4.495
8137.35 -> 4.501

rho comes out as 2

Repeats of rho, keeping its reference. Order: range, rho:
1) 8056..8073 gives 2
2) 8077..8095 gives 2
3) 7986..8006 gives 2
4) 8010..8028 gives 1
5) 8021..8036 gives 0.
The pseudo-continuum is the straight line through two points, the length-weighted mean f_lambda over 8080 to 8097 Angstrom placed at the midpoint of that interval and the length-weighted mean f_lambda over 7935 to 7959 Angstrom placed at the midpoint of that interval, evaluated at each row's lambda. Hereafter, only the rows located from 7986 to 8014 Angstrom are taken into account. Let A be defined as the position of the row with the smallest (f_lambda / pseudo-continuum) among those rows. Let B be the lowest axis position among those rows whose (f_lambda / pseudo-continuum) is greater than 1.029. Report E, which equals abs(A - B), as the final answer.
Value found 9.2 Angstrom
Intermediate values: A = 8009.09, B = 7999.87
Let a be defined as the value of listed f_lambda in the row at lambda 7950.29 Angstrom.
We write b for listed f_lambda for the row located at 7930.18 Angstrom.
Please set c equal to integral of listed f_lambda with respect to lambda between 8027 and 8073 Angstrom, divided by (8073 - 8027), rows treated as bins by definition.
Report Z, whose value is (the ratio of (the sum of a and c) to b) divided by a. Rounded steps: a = 4.911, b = 5.219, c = 4.51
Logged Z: 0.37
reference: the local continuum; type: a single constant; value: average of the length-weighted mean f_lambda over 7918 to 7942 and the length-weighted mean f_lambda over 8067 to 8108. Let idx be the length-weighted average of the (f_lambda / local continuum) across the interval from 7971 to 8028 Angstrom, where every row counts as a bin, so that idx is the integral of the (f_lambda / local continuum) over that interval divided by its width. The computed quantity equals 1.00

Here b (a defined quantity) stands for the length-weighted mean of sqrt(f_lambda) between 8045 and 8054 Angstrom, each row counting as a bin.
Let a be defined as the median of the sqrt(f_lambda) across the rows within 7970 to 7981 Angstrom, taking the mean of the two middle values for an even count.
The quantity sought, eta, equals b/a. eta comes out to 0.93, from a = 2.30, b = 2.15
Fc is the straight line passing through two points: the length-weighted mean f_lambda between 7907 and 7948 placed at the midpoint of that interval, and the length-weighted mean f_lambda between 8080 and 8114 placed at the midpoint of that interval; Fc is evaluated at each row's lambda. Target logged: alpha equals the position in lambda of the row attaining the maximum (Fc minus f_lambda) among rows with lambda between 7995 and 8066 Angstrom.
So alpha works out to 8027.55 Angstrom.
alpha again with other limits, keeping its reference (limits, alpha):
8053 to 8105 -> 8064.60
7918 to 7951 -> 7950.29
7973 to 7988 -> 7986.99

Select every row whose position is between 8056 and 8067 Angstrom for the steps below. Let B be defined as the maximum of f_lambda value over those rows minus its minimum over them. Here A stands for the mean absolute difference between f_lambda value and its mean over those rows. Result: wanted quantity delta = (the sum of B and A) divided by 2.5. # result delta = 0.14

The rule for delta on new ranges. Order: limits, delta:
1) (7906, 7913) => 0.09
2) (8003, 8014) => 0.12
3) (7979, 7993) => 0.43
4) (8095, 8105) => 0.08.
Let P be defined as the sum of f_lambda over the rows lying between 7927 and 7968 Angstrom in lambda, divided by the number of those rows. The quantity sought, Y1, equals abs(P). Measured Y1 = 5.08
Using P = 5.08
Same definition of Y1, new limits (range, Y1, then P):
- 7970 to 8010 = 5.00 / 5.00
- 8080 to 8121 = 4.47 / 4.47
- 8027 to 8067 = 4.49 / 4.49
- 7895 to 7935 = 5.12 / 5.12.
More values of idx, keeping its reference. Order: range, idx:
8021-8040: 0.90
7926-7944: 1.07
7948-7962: 1.02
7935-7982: 1.05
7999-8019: 0.98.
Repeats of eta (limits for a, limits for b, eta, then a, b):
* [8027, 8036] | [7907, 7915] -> 1.05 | 2.08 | 2.19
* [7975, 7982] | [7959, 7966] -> 0.96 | 2.34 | 2.23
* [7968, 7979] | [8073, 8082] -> 0.92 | 2.28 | 2.11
